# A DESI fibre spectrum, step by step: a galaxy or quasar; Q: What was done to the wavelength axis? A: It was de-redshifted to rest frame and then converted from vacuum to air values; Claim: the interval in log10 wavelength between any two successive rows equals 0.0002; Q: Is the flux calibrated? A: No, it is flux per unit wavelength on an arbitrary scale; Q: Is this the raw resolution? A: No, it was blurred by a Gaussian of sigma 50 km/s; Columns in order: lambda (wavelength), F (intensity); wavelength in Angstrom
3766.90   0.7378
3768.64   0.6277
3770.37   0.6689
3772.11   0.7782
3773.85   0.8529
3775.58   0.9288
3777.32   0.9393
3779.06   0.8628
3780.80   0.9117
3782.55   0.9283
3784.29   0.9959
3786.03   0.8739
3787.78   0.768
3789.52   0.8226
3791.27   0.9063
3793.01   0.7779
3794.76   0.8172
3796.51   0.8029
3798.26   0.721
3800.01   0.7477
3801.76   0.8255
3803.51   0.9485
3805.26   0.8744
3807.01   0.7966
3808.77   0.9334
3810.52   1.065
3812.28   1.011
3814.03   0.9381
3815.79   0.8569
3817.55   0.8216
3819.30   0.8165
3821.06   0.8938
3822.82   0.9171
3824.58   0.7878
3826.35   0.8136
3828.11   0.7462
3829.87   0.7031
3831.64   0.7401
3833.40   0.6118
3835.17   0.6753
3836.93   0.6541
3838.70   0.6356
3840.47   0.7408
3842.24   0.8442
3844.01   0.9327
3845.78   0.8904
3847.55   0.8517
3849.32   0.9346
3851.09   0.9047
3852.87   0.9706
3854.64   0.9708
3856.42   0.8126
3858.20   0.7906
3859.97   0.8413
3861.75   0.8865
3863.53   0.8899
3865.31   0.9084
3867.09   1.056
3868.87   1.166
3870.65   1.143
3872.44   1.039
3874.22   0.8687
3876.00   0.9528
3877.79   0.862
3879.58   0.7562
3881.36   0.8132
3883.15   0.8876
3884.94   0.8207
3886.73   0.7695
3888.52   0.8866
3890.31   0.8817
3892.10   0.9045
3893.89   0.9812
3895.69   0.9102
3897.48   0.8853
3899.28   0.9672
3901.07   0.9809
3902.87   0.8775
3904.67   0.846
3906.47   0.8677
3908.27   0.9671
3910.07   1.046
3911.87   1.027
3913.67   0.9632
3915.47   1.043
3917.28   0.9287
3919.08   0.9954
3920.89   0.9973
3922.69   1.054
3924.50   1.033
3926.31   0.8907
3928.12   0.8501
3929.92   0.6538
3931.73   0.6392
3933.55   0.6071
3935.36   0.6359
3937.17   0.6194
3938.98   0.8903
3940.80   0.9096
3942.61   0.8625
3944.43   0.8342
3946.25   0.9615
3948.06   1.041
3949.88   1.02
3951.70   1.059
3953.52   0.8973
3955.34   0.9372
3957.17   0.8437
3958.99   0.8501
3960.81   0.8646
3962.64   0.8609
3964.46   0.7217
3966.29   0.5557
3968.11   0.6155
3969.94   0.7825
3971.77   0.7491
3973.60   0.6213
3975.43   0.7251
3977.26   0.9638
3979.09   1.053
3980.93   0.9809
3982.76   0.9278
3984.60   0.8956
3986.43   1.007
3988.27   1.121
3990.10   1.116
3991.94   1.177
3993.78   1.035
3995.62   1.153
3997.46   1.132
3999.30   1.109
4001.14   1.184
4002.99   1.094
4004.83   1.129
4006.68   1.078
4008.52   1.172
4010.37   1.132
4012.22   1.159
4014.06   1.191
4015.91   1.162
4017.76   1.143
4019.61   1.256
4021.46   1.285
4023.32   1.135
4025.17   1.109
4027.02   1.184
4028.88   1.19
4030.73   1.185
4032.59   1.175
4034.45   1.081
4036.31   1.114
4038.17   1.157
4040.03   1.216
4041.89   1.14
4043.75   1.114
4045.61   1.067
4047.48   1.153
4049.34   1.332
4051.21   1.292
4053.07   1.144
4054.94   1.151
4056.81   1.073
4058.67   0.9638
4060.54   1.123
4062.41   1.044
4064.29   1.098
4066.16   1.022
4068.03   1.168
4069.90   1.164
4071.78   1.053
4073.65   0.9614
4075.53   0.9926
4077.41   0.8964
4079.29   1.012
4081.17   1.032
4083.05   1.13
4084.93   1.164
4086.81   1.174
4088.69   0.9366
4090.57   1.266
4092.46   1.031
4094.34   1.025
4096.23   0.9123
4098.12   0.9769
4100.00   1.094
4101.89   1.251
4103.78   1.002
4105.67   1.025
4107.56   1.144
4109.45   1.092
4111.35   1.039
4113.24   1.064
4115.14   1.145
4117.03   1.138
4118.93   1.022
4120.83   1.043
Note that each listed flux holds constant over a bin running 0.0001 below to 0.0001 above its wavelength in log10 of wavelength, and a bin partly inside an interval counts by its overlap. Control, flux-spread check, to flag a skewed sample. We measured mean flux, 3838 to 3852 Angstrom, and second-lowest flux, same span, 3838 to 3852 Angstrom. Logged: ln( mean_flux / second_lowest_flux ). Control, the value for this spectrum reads 0.13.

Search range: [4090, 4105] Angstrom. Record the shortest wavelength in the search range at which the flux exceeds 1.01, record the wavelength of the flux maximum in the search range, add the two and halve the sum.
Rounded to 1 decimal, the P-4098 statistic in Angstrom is 4090.6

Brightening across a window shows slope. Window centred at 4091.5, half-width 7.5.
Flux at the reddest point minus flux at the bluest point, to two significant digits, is -0.19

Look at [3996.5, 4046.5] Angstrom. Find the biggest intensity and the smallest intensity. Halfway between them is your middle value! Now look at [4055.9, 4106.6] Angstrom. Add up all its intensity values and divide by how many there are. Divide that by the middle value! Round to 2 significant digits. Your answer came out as 0.90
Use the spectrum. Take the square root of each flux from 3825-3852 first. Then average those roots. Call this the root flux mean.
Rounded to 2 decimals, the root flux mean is 0.88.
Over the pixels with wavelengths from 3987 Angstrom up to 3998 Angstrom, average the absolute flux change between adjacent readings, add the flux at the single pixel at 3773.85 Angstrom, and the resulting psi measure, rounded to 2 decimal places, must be 0.92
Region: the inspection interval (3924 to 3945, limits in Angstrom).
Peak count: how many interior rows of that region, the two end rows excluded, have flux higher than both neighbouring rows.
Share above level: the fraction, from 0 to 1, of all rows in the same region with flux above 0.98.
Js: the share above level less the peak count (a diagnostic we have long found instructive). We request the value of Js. -1.9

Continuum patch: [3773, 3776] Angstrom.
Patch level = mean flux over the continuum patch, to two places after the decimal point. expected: 0.89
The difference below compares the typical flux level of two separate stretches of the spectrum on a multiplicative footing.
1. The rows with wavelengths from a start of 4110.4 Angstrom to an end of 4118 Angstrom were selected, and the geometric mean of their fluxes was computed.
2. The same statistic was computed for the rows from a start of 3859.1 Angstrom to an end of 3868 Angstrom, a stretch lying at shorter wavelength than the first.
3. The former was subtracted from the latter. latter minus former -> -0.18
